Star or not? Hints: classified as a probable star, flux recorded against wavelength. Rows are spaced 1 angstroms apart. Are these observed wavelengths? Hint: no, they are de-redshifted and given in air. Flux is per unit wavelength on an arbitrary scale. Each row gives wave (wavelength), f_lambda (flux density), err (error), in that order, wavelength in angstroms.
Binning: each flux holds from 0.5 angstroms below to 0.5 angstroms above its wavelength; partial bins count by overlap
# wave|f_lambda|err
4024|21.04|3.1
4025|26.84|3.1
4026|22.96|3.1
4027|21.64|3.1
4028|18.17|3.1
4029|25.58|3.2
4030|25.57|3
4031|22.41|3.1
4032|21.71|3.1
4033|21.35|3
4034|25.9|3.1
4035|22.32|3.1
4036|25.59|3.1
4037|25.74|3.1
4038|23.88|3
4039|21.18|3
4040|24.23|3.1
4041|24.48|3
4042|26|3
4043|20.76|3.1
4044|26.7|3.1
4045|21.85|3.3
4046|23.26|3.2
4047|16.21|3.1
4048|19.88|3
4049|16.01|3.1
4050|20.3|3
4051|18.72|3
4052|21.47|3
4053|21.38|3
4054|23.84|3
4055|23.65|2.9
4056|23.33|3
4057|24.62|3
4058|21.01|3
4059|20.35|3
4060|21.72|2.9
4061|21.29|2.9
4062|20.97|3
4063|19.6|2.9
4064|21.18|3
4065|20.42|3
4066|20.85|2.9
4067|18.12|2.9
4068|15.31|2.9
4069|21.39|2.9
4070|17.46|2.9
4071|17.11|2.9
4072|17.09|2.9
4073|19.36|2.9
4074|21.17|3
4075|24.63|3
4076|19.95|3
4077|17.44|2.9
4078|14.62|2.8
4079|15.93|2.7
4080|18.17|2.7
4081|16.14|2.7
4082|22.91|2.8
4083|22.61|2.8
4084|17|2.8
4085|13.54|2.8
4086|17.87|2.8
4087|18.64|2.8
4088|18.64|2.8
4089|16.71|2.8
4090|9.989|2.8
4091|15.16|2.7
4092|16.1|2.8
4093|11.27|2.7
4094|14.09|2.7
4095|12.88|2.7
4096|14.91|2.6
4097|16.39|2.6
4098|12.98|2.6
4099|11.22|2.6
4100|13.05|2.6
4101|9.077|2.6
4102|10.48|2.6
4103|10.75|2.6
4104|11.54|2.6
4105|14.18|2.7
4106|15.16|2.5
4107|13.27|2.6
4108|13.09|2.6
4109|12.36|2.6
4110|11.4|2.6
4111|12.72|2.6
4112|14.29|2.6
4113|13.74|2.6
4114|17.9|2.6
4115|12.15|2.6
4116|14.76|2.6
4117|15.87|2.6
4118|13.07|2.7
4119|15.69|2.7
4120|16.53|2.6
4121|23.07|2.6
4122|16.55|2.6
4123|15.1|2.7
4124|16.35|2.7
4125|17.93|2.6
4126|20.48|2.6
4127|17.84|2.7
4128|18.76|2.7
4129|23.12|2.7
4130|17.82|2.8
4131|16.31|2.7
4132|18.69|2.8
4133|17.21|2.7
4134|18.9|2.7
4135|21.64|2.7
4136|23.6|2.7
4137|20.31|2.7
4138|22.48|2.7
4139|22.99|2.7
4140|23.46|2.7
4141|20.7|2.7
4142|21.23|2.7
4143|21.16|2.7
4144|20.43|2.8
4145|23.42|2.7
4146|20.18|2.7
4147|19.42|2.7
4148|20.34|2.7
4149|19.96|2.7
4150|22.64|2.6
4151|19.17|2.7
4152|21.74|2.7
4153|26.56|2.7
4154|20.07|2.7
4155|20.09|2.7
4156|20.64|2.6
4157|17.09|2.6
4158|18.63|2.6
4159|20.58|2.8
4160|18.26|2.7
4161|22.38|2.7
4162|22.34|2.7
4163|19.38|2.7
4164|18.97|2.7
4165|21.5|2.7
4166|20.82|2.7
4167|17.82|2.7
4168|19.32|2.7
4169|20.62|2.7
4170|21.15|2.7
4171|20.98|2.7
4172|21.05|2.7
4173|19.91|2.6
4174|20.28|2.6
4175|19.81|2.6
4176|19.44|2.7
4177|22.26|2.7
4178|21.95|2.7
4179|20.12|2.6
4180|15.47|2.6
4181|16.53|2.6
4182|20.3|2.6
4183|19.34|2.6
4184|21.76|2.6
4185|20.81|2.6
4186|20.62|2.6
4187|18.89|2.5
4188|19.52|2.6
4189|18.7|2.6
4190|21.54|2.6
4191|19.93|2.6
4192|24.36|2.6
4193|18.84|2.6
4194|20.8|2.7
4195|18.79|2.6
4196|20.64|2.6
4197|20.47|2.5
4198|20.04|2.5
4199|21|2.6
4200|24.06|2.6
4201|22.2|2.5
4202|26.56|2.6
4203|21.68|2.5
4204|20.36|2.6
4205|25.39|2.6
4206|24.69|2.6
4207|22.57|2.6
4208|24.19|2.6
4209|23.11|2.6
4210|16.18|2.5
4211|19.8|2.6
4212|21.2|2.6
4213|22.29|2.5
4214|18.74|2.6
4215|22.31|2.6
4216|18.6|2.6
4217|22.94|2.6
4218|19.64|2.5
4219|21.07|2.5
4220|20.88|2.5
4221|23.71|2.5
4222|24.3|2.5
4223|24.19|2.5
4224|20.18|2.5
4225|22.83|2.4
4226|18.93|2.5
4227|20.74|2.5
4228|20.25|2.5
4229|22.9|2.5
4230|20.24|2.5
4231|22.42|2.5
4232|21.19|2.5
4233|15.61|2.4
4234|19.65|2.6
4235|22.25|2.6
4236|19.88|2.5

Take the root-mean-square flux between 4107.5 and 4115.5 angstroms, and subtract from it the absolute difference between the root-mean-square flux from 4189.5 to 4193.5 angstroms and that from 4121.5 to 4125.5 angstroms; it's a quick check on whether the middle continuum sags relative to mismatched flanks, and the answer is 8.8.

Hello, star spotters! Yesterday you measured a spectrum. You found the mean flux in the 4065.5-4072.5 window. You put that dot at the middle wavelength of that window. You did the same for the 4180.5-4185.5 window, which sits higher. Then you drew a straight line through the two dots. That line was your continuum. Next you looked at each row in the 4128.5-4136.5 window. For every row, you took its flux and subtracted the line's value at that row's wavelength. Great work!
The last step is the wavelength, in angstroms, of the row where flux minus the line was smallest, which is 4131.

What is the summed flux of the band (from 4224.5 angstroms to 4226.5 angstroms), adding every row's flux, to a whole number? 42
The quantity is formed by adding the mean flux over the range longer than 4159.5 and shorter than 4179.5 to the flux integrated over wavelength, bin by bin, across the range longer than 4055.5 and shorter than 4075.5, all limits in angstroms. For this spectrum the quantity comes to 427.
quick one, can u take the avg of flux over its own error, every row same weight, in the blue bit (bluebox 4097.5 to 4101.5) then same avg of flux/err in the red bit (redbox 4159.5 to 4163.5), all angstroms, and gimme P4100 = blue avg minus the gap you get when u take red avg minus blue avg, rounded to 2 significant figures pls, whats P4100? 1.3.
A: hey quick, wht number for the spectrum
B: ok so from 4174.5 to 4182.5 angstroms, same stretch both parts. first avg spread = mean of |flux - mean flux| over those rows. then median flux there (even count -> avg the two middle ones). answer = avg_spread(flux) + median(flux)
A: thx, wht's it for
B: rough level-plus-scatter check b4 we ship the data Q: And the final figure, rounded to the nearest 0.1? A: 21.7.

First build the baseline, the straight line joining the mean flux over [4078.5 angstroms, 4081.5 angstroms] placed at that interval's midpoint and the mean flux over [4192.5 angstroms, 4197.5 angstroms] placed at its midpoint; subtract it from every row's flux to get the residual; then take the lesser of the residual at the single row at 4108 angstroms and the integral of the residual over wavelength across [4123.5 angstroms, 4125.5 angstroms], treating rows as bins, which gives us -4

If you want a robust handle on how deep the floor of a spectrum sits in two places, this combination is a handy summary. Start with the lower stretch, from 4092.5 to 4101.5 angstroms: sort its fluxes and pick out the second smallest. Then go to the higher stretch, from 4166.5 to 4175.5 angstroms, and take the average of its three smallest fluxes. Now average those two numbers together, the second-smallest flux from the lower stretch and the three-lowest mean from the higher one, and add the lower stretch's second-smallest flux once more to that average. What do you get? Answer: 26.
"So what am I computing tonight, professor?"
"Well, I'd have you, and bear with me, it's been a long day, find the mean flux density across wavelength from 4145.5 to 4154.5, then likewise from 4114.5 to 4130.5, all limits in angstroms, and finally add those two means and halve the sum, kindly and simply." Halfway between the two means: 19.2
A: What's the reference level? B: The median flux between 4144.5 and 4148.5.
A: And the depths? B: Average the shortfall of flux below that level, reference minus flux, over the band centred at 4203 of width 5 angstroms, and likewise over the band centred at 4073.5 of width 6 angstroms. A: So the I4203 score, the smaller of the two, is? -3.0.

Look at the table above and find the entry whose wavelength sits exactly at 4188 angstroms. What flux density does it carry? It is 19.52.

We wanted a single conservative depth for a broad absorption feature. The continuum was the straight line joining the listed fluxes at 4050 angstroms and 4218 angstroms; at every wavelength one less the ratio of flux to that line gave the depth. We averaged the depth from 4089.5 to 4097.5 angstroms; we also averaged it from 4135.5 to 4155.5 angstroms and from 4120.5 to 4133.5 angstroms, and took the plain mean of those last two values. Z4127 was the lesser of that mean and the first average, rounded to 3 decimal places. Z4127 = 0.000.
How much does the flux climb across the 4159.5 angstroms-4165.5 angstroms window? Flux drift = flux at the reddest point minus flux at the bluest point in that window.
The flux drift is 3.2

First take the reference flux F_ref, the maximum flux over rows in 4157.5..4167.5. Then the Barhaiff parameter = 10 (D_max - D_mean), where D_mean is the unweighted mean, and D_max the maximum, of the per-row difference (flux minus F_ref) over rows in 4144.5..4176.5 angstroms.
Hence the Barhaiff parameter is 61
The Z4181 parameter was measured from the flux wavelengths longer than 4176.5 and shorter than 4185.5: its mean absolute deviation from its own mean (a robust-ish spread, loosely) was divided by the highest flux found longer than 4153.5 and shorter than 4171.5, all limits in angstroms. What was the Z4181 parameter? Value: 0.081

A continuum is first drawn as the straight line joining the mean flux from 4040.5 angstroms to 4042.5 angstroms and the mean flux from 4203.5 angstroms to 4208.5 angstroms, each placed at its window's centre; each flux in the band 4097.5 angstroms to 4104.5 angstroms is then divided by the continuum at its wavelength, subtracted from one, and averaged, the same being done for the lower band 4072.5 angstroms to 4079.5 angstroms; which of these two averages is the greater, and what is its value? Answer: 0.54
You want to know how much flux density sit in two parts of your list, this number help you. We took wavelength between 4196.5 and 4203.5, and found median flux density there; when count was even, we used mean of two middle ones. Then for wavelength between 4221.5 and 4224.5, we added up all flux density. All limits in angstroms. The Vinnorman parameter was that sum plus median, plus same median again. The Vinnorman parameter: 112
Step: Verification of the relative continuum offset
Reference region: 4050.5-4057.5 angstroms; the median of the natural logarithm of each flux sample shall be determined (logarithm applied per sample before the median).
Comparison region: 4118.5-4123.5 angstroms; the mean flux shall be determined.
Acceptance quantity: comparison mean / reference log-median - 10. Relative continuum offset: -4.5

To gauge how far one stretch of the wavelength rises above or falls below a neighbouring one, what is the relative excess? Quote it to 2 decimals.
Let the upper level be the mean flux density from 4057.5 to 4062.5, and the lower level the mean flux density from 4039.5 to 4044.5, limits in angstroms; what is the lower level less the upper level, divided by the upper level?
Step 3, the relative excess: 0.16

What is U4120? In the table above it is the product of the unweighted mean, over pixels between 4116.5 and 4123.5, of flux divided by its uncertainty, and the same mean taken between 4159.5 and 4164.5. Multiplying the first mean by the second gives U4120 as 47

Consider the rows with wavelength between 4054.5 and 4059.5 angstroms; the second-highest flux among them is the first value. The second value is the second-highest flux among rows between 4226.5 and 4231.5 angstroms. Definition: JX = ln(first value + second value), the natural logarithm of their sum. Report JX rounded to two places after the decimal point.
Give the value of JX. 3.83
